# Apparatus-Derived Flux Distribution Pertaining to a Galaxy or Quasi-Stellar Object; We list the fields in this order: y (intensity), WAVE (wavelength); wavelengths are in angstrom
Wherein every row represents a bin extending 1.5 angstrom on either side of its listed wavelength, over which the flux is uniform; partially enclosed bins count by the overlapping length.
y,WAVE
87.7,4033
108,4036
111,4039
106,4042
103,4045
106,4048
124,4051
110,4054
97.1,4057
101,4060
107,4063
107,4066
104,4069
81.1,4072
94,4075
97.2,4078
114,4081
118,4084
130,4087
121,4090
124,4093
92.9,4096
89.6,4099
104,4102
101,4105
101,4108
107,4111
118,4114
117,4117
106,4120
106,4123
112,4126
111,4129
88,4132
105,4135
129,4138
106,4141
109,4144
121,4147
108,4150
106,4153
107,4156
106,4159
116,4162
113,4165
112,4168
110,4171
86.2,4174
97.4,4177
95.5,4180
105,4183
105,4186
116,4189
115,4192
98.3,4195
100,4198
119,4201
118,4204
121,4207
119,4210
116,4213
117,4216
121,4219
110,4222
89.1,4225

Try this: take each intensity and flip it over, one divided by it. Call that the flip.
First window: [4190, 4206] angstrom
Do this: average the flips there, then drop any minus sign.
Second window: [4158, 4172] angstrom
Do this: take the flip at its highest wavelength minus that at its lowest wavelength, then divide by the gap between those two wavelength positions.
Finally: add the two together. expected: 0.0091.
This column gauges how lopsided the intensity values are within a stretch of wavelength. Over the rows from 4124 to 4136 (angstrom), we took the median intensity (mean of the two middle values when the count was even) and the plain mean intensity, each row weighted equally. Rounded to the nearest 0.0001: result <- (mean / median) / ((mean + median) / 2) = 0.0091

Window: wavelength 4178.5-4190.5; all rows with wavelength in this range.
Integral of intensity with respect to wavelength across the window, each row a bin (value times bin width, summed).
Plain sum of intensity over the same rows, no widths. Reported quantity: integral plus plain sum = 1686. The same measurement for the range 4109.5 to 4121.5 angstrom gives 1792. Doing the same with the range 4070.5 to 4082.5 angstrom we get 1545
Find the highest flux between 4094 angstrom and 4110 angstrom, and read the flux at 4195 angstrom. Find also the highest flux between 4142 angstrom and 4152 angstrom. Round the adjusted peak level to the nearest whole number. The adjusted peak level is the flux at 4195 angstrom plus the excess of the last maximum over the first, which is 115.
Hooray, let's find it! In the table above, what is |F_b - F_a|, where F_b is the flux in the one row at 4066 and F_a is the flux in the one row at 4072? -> 26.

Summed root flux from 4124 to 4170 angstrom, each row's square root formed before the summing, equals 157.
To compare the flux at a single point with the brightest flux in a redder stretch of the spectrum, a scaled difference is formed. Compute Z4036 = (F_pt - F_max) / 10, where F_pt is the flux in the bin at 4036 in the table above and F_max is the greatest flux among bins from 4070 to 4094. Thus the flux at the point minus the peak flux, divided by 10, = -2.2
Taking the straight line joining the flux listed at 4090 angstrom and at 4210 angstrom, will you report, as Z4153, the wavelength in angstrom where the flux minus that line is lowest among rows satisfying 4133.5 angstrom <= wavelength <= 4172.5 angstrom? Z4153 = 4135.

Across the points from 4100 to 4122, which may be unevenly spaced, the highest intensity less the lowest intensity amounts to 17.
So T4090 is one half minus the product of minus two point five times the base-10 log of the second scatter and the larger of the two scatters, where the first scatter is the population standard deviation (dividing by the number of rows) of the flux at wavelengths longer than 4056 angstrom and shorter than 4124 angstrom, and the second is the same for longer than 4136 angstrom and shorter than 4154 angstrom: 28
